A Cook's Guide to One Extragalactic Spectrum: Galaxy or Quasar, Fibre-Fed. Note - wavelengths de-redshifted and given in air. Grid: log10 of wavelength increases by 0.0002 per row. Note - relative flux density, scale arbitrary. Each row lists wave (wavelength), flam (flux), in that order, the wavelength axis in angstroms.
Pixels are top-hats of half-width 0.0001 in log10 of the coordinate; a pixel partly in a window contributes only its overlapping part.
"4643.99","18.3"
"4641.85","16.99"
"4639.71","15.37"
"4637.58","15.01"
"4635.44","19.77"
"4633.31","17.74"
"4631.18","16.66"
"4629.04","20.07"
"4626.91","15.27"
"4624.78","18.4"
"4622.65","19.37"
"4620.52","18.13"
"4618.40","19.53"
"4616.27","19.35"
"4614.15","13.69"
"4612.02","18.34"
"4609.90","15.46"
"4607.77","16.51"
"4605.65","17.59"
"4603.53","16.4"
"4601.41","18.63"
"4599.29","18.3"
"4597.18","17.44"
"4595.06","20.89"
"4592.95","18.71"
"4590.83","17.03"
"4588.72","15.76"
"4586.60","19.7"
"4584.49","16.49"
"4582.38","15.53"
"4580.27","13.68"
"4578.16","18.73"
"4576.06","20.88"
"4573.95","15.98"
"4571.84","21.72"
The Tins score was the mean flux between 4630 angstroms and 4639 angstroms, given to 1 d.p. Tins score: 17.3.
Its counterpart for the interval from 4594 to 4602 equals 18.8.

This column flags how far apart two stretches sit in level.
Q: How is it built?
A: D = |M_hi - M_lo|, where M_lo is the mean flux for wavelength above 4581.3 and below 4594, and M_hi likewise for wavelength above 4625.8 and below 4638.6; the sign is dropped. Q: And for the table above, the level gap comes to 0.2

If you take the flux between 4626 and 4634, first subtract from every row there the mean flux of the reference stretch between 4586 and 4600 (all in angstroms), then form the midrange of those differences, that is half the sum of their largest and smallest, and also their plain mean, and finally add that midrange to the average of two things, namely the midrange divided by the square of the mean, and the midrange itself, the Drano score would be -1.3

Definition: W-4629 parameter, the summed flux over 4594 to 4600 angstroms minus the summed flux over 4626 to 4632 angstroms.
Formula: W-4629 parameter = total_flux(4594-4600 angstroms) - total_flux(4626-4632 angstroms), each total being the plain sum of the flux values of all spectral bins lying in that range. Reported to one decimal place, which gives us 4.6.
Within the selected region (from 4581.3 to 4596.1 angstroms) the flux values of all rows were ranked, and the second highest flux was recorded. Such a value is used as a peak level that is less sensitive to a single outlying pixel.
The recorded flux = 19.7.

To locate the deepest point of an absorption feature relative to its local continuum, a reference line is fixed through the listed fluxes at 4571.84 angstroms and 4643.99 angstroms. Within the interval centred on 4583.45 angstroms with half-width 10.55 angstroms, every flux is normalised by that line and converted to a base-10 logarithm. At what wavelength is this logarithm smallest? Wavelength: 4580.27 angstroms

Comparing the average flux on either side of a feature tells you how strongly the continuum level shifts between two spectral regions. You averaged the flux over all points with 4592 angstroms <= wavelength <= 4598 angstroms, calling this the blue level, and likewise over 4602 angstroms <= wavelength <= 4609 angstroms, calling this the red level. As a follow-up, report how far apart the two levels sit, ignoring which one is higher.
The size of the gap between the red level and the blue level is 2.18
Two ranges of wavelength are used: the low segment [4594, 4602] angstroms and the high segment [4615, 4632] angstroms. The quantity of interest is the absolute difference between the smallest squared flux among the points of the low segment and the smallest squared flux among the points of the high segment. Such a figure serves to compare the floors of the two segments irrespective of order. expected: 71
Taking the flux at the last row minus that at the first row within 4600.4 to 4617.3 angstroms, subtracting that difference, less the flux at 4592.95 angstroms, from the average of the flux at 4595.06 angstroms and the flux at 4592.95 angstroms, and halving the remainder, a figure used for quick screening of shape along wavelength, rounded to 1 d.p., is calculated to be 18.9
